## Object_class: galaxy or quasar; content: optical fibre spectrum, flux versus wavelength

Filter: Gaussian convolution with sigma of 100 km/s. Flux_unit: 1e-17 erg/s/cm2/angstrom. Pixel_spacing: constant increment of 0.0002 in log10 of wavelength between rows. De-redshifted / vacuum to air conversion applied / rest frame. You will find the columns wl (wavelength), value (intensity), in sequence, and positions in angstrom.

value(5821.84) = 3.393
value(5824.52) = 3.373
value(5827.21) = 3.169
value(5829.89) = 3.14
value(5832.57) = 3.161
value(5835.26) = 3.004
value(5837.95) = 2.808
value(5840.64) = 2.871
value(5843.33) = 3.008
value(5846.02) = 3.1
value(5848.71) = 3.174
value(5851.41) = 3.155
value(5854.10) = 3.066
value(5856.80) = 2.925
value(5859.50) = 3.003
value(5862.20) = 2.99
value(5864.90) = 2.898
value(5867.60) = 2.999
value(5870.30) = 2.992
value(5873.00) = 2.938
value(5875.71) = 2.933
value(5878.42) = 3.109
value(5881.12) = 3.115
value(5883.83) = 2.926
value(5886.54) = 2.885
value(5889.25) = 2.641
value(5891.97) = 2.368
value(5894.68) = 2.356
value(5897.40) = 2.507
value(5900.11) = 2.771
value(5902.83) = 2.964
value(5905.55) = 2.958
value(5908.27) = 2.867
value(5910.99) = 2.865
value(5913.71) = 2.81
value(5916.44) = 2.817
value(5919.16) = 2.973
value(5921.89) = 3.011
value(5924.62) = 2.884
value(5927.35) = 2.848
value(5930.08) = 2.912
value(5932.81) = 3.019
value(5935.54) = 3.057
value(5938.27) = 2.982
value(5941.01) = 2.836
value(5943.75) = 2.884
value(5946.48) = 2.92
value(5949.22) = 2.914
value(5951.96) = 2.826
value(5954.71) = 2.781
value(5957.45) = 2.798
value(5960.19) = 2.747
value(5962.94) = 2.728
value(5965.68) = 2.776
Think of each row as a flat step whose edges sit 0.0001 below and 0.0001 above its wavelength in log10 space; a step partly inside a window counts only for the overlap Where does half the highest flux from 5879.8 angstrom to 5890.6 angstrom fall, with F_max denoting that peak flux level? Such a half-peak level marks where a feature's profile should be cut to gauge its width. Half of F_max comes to 1.56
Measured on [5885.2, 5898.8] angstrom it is 1.44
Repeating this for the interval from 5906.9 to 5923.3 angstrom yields 1.51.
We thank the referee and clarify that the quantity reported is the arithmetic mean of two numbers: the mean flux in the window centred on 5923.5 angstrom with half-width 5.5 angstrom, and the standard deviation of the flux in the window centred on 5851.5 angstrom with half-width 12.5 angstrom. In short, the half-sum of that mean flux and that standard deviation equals 1.51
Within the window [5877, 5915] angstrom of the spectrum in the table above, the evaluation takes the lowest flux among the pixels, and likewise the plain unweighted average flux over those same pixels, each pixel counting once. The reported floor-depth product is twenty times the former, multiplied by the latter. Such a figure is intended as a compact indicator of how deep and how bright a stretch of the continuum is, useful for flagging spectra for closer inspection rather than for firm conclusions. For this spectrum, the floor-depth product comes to 132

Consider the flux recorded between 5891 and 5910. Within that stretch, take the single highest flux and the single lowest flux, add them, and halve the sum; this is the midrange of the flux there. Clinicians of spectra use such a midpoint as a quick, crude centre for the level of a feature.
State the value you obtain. 2.66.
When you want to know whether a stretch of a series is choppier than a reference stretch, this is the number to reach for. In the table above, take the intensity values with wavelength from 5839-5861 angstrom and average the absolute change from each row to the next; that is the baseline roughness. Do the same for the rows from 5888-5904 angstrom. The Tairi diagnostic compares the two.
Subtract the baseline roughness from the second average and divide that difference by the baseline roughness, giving 1.0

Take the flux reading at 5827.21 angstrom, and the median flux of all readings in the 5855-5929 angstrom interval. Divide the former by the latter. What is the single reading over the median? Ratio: 1.08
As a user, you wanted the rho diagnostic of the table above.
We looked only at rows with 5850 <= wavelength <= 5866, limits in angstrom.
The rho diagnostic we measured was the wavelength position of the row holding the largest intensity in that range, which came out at 5851.41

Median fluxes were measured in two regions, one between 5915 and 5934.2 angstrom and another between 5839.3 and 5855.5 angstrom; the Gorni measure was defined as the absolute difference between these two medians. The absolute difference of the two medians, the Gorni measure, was 0.17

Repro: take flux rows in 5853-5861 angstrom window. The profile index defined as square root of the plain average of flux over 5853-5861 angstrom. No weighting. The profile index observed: 1.73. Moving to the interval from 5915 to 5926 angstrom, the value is 1.71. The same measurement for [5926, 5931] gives 1.70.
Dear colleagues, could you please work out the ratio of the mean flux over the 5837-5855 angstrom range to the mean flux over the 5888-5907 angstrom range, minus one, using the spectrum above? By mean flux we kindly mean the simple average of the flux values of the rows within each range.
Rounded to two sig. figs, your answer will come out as 0.14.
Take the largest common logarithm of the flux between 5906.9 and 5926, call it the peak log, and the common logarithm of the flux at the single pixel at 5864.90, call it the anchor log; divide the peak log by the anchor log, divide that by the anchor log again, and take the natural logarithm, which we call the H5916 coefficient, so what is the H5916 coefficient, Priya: 0.81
